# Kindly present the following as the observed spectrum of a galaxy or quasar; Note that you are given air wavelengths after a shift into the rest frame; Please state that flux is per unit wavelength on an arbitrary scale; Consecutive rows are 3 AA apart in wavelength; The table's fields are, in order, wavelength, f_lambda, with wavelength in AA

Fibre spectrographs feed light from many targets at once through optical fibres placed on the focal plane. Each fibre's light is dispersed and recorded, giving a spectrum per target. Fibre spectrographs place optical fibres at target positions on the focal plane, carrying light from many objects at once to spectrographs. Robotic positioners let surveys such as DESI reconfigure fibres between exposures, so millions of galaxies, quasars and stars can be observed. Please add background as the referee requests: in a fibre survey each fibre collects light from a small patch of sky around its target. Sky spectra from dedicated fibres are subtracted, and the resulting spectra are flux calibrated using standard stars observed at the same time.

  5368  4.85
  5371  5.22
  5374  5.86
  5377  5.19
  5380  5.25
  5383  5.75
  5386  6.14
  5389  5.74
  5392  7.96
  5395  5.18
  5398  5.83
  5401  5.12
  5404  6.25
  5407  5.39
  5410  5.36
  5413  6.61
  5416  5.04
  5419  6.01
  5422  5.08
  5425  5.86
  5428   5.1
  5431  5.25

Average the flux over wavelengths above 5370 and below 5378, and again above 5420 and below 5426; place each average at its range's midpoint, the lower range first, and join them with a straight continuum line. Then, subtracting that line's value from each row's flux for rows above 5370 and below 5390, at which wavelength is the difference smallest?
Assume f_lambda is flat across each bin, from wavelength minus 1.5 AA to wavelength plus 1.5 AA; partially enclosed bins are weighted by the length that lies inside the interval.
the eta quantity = 5377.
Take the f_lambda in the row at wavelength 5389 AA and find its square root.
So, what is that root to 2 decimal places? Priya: 2.40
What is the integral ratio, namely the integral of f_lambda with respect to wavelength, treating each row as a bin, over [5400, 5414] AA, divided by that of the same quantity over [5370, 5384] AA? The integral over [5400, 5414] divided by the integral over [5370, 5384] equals 1.05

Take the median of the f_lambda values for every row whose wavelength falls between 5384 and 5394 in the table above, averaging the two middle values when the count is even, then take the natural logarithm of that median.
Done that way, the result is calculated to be 1.81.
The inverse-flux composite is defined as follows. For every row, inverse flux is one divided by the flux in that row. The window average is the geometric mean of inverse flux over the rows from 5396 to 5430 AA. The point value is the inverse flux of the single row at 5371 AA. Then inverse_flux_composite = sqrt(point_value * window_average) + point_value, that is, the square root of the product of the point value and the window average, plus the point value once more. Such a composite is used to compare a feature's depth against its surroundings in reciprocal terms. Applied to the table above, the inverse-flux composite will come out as 0.377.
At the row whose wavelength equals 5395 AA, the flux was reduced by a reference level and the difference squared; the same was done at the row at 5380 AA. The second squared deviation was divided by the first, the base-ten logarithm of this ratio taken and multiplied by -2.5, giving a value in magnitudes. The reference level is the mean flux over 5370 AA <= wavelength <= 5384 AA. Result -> 0.6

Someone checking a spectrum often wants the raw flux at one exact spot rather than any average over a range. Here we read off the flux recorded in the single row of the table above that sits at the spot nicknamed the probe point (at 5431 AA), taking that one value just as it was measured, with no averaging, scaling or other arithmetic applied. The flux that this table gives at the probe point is 5.25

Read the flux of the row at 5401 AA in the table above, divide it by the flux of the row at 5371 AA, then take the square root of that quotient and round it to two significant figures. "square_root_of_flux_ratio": 0.99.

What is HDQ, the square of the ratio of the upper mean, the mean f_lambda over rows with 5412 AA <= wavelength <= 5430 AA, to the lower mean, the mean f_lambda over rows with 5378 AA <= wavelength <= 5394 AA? 0.83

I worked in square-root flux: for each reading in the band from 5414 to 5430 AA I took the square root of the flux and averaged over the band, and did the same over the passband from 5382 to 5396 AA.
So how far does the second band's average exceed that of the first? 0.15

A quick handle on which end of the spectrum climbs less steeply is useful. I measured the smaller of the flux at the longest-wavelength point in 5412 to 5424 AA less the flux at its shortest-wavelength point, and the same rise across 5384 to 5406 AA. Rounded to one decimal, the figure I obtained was -1.5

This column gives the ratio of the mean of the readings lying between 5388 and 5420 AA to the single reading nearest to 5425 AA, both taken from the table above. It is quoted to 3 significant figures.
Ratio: 1.00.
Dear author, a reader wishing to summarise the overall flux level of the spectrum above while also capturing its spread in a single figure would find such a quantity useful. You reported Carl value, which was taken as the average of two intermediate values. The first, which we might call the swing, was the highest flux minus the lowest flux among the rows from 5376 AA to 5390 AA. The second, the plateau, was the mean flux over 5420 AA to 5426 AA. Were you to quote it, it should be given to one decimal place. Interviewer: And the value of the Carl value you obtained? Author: 3.2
